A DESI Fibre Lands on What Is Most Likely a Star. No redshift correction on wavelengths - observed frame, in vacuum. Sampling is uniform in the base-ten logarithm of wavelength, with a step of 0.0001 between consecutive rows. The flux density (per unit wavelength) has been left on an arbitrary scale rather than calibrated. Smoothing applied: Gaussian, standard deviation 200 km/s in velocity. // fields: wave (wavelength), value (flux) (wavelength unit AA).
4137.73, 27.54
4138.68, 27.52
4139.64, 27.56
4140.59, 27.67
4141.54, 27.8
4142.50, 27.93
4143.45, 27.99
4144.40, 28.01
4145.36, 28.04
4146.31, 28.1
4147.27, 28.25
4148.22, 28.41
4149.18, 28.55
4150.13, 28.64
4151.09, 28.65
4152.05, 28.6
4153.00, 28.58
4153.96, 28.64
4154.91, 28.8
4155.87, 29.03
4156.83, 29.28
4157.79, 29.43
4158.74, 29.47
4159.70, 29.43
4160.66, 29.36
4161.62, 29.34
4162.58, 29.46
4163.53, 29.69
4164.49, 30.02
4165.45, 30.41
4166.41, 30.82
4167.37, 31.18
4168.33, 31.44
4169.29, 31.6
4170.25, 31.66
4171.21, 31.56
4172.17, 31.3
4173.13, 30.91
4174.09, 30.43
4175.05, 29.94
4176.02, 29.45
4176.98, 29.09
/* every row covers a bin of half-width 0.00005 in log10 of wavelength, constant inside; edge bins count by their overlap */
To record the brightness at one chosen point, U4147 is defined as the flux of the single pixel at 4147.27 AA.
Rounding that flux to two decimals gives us 28.25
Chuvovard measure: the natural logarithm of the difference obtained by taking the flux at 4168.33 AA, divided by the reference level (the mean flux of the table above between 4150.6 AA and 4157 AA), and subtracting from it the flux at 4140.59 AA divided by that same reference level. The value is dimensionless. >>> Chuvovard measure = -2.0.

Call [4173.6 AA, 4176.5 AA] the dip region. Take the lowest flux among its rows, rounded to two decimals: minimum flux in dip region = 29.45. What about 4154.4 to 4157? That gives 28.80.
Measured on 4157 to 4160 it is 29.43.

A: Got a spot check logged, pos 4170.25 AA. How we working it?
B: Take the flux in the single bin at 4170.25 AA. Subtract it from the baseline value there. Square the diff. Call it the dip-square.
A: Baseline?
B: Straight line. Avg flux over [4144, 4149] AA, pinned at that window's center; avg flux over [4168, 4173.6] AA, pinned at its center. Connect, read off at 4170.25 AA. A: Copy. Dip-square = 0.10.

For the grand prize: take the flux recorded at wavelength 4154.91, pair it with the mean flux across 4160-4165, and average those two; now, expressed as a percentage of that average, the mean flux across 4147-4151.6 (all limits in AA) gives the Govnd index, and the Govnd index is 97.6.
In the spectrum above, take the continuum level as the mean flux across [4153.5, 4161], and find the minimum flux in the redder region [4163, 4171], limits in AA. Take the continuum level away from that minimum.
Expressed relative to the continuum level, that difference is 0.017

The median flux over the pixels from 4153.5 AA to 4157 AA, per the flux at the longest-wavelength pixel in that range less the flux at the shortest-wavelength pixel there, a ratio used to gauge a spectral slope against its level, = 45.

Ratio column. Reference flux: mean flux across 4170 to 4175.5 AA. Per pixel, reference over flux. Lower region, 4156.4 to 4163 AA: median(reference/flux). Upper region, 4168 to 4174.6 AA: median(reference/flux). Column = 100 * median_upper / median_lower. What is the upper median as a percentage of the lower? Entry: 94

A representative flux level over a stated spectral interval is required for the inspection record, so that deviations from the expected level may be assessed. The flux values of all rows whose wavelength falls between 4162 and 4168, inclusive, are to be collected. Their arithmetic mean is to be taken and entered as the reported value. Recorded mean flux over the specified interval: 30.3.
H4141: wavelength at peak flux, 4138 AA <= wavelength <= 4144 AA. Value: 4143.45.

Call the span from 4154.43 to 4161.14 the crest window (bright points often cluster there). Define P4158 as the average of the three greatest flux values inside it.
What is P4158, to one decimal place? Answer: 29.4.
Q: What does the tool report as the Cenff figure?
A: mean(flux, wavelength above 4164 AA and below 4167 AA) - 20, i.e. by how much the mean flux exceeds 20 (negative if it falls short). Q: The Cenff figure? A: 10.4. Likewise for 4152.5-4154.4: 8.6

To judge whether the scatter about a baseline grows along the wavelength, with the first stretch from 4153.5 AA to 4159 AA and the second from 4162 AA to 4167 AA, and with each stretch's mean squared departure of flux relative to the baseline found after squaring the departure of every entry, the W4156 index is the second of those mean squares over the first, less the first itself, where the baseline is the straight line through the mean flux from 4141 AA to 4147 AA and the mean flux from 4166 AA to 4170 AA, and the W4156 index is 1.5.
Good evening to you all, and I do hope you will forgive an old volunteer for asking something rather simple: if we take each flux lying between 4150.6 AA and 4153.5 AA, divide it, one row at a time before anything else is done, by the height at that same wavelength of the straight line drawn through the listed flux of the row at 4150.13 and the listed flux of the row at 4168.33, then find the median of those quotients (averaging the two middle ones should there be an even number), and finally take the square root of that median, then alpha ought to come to 0.99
